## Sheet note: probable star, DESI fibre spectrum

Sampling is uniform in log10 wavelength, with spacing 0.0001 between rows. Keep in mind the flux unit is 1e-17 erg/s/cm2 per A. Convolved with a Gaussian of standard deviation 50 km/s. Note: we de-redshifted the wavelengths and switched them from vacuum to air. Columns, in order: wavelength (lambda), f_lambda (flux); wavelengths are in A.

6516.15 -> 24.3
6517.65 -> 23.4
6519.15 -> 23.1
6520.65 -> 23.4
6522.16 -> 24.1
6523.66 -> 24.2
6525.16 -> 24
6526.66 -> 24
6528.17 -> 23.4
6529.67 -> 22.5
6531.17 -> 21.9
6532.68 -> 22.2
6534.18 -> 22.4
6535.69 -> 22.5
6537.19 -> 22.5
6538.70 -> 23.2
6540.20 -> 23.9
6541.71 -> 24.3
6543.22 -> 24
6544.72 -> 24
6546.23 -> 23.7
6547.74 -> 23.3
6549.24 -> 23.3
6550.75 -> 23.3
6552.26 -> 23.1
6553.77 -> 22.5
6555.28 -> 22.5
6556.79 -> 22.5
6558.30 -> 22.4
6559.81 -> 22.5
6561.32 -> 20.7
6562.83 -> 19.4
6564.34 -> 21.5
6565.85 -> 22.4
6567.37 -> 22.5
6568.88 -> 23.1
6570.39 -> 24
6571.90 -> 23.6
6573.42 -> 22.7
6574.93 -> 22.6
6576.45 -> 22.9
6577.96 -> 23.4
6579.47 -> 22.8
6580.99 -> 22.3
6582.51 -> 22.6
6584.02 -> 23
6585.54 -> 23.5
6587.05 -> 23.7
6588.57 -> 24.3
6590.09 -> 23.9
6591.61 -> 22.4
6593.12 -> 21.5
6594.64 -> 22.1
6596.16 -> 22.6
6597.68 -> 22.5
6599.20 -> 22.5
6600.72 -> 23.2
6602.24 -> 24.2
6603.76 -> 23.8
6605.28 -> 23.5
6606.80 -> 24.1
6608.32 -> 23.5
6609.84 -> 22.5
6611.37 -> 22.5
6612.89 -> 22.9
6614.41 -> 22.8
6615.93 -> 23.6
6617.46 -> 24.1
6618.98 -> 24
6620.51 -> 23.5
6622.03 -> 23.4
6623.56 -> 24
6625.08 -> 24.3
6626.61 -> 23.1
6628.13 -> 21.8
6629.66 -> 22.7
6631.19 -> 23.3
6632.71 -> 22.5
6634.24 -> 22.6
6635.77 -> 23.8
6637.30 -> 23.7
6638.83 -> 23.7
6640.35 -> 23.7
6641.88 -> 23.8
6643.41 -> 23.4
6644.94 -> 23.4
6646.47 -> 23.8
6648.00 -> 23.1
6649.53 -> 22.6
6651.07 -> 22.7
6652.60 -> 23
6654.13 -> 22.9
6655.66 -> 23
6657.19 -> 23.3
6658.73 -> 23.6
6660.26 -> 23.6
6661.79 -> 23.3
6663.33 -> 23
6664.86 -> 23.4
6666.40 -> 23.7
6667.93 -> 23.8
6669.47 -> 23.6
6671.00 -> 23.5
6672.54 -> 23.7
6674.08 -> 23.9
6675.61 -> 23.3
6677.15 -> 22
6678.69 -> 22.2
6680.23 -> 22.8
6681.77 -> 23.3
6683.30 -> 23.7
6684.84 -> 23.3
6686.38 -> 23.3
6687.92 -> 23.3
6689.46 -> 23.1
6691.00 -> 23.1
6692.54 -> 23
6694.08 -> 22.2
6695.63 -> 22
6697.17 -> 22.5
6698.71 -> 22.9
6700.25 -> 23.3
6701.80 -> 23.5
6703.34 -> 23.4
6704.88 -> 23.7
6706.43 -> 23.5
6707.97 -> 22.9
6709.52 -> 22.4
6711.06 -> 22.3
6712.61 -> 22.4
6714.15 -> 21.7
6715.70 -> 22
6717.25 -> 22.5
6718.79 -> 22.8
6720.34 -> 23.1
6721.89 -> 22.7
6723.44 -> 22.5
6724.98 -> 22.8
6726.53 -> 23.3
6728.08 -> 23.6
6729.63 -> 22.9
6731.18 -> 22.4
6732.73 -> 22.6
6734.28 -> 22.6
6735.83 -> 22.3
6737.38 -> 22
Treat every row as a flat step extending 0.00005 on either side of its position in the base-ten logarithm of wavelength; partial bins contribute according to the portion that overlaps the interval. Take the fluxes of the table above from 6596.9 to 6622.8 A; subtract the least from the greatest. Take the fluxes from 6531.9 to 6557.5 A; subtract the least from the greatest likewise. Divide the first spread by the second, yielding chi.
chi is 0.81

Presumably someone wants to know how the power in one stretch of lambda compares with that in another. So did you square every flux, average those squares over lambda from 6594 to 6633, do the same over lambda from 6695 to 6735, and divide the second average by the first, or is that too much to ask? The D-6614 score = 0.96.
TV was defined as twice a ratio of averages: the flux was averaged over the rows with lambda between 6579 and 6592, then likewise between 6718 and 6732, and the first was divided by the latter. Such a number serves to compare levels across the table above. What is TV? 2.02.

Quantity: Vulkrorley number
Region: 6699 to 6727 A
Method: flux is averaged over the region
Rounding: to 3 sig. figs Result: 22.8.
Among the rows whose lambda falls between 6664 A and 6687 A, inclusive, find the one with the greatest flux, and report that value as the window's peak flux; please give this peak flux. 23.9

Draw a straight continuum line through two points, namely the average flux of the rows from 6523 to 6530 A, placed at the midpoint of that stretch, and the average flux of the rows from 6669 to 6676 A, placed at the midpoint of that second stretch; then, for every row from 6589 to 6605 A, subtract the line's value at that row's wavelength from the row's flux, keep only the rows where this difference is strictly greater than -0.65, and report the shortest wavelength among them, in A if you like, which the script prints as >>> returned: 6590.09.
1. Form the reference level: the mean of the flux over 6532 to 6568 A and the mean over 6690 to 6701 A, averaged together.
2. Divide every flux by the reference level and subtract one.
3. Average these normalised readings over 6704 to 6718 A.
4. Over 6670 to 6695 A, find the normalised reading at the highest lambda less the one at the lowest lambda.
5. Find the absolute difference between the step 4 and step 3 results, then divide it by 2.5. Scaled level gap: 0.021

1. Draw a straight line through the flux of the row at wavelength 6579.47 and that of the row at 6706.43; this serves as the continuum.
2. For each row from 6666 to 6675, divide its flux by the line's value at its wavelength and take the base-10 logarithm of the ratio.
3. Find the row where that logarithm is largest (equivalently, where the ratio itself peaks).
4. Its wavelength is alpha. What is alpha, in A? 6674.08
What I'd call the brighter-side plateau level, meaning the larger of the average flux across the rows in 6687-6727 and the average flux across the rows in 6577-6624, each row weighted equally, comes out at 23.2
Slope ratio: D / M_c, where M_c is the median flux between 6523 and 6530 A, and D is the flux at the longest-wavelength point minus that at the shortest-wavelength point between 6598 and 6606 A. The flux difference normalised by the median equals 0.042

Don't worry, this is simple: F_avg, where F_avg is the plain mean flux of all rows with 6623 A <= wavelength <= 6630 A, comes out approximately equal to 23.2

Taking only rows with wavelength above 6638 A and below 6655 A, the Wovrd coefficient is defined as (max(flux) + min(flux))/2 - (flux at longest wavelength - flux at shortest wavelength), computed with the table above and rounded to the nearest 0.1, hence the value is 24.0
